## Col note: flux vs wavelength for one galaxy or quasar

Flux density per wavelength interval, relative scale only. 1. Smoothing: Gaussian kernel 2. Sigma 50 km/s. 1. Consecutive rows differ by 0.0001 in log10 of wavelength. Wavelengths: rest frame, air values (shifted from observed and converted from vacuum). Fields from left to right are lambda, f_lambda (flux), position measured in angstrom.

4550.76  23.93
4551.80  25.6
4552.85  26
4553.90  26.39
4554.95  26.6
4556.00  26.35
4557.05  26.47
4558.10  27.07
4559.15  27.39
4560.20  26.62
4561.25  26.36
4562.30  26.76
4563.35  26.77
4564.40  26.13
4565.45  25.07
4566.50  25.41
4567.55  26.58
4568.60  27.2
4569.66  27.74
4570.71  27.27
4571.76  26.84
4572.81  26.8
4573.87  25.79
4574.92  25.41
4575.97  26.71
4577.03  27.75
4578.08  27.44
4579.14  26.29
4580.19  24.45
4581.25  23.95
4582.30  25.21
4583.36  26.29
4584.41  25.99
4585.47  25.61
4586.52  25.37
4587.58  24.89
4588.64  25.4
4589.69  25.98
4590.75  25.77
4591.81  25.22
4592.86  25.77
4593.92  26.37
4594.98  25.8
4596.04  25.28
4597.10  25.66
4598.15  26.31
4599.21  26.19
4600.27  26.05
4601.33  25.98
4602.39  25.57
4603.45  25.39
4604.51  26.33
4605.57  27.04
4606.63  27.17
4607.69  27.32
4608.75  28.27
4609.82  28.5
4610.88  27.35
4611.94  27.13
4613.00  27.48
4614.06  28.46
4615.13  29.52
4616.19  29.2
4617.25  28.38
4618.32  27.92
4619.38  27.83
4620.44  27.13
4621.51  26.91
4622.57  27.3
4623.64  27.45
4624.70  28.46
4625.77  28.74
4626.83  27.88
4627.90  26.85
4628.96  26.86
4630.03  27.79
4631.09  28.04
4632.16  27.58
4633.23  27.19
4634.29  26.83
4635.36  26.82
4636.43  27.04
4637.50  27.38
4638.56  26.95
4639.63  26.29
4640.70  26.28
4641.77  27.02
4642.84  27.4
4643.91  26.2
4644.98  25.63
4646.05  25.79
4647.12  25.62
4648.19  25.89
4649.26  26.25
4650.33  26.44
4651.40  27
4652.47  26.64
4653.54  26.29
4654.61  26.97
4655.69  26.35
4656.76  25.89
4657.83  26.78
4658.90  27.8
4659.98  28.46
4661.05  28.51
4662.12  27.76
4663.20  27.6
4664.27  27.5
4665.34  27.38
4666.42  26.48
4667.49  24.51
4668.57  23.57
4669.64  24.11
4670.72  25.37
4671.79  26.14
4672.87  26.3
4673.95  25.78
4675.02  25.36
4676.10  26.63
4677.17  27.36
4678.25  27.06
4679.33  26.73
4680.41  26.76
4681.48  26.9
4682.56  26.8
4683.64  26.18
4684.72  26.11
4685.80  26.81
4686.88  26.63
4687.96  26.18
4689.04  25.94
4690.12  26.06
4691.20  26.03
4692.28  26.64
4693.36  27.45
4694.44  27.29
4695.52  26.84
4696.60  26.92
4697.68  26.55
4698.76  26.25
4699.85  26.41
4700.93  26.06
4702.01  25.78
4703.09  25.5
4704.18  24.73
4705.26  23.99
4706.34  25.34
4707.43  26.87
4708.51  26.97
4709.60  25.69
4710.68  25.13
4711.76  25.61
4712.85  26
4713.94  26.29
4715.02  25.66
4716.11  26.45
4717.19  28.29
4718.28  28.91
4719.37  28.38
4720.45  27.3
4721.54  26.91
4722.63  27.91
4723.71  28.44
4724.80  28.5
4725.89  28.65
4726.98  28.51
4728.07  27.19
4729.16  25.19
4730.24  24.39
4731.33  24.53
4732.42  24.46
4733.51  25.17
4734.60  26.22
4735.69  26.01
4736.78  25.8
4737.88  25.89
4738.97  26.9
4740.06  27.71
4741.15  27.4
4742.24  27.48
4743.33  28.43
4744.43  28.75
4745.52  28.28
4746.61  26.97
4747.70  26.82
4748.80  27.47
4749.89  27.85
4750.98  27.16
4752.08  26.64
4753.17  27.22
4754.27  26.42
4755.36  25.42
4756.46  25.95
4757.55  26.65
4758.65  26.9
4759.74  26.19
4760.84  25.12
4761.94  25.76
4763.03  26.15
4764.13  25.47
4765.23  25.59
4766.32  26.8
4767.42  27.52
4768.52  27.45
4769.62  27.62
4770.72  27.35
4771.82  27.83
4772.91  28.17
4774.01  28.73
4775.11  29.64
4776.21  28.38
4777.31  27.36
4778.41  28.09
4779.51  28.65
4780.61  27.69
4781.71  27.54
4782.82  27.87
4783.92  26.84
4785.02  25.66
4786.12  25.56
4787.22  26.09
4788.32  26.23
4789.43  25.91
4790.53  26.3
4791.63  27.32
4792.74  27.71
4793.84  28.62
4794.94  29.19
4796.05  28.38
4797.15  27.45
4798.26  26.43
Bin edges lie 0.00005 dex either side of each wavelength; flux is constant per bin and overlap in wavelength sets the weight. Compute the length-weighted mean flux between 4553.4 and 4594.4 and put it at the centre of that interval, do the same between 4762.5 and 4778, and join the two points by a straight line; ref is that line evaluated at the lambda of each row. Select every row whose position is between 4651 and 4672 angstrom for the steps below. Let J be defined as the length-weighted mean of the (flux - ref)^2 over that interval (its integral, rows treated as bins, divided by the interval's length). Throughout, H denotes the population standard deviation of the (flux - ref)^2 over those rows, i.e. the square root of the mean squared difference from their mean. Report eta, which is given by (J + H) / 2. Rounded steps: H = 2.7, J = 1.9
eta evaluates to 2.3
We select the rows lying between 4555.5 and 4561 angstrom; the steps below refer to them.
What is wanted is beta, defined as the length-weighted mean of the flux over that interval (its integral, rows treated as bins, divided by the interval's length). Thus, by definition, 26.8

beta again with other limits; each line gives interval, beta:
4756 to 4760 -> 26.5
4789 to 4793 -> 26.8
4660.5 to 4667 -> 27.5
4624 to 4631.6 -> 27.8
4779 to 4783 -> 27.9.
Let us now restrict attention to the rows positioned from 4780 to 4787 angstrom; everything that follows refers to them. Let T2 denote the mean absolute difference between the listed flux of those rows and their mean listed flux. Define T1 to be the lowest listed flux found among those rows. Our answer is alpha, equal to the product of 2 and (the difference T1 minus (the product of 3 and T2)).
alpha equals 46.1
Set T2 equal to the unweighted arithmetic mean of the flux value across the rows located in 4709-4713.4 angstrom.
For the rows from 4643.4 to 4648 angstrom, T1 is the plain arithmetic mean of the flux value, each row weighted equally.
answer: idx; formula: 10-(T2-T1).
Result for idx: 10.2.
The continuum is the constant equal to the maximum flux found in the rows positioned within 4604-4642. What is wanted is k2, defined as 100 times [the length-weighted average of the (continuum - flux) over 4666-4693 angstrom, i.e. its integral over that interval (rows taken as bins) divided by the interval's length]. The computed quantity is 341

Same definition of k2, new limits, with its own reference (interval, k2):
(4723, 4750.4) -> 259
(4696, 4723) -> 313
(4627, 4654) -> 278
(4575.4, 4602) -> 369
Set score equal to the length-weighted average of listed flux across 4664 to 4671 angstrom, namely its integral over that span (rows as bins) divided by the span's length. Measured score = 25.5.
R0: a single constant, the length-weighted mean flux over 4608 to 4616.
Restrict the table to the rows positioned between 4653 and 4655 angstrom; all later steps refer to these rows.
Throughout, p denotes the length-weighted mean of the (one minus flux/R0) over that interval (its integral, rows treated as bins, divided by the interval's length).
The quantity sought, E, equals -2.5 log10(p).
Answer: 3.2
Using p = 0.054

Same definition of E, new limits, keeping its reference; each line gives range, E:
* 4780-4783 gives 4.6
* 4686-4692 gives 2.9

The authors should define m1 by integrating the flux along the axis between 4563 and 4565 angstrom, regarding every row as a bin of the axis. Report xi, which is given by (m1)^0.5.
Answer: 7.27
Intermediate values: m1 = 53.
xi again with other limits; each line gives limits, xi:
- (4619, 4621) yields 7.40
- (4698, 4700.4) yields 7.95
